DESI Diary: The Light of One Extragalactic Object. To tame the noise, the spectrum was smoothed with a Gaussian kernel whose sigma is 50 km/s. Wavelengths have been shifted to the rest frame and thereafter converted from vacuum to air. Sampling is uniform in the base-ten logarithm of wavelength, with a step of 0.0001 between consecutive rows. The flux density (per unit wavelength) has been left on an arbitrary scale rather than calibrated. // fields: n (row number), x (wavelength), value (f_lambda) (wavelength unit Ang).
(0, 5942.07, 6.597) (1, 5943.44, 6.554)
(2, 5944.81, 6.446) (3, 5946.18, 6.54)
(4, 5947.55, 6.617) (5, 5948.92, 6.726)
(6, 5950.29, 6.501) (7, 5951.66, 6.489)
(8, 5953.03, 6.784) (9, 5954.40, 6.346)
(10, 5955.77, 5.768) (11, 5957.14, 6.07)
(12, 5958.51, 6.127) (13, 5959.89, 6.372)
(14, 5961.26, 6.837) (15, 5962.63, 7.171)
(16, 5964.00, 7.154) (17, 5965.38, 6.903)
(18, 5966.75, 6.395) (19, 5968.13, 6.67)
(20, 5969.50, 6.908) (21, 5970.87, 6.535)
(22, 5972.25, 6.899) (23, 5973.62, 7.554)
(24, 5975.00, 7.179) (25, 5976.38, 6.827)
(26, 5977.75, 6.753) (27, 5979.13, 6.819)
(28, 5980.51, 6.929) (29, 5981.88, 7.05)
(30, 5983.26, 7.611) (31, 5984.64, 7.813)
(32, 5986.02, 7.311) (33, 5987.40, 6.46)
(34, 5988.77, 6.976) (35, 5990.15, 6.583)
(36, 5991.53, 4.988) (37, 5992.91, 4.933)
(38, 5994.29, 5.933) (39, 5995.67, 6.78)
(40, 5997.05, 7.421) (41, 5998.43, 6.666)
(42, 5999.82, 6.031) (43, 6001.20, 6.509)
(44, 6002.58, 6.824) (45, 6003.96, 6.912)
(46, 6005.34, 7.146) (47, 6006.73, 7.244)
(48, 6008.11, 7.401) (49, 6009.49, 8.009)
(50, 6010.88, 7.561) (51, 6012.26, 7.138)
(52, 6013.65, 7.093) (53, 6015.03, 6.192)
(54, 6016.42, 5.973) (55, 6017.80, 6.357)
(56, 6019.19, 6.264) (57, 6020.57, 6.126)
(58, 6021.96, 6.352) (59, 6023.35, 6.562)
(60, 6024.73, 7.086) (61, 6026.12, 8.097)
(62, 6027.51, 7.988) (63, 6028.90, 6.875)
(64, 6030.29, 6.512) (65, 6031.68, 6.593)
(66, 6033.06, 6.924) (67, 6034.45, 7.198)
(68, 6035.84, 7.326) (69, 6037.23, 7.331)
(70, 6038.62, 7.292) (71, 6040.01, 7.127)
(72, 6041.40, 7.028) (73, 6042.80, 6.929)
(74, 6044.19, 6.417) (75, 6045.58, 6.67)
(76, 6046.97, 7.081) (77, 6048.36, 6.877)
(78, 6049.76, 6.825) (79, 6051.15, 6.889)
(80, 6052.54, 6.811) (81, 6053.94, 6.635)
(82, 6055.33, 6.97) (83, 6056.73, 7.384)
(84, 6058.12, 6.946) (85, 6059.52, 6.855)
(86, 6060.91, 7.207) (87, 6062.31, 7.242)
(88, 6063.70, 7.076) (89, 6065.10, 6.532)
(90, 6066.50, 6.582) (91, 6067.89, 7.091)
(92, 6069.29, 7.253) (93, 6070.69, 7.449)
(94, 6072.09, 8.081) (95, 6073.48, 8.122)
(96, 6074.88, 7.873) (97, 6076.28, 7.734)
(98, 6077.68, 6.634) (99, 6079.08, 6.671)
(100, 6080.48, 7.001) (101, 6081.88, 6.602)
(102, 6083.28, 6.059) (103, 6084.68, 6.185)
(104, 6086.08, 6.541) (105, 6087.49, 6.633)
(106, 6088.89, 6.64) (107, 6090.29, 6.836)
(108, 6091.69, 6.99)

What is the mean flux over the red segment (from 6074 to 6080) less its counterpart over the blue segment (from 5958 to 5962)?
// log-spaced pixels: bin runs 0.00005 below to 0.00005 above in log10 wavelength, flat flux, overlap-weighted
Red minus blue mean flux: 0.78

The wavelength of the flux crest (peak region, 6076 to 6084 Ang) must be 6076.28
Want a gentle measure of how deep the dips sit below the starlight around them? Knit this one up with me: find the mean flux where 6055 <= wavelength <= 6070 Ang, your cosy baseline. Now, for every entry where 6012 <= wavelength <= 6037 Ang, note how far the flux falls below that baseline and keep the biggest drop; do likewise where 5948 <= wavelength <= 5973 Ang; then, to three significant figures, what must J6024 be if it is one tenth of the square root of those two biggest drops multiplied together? 0.114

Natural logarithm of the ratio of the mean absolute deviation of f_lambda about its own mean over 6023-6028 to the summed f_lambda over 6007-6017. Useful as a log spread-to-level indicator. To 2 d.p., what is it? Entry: -4.39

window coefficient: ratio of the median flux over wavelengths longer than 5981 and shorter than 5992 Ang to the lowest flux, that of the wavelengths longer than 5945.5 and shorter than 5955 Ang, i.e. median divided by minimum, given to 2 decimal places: 1.11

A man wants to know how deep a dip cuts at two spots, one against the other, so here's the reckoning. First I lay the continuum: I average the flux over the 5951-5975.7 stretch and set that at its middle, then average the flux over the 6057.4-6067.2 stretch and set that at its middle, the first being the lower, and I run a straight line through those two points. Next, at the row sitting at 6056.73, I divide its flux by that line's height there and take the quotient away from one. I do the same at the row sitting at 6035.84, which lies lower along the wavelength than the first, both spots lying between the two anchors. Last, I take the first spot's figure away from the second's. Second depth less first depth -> 0.000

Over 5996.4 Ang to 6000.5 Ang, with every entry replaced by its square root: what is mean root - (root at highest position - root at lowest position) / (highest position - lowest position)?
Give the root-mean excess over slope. 2.68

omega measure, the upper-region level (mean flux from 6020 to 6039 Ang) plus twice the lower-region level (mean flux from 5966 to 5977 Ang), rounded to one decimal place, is 20.8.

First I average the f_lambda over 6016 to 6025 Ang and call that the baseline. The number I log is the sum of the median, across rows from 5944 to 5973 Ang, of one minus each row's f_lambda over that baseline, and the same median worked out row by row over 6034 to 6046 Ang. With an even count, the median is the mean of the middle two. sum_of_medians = -0.14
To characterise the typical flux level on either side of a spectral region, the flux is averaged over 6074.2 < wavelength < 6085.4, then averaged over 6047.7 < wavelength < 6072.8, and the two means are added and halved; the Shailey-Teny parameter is 6.94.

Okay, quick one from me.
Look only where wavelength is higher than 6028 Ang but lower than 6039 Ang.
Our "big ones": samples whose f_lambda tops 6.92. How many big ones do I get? 5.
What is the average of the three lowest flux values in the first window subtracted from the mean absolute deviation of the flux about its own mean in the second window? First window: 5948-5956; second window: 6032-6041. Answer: -6.08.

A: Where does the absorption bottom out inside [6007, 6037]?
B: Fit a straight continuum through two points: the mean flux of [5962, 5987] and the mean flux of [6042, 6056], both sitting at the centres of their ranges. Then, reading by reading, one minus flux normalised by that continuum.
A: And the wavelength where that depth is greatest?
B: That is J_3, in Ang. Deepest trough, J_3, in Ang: 6016.42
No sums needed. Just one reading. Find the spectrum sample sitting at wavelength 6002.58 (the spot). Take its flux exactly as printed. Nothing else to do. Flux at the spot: 6.824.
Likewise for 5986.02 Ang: 7.311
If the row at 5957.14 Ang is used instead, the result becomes 6.07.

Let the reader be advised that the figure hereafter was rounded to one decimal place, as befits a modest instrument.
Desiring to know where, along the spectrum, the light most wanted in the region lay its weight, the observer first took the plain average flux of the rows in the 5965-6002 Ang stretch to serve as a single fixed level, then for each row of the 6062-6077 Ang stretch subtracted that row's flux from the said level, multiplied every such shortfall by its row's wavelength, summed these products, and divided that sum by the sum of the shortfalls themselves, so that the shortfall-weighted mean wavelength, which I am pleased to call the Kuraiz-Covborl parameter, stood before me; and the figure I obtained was 6072.0 Ang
